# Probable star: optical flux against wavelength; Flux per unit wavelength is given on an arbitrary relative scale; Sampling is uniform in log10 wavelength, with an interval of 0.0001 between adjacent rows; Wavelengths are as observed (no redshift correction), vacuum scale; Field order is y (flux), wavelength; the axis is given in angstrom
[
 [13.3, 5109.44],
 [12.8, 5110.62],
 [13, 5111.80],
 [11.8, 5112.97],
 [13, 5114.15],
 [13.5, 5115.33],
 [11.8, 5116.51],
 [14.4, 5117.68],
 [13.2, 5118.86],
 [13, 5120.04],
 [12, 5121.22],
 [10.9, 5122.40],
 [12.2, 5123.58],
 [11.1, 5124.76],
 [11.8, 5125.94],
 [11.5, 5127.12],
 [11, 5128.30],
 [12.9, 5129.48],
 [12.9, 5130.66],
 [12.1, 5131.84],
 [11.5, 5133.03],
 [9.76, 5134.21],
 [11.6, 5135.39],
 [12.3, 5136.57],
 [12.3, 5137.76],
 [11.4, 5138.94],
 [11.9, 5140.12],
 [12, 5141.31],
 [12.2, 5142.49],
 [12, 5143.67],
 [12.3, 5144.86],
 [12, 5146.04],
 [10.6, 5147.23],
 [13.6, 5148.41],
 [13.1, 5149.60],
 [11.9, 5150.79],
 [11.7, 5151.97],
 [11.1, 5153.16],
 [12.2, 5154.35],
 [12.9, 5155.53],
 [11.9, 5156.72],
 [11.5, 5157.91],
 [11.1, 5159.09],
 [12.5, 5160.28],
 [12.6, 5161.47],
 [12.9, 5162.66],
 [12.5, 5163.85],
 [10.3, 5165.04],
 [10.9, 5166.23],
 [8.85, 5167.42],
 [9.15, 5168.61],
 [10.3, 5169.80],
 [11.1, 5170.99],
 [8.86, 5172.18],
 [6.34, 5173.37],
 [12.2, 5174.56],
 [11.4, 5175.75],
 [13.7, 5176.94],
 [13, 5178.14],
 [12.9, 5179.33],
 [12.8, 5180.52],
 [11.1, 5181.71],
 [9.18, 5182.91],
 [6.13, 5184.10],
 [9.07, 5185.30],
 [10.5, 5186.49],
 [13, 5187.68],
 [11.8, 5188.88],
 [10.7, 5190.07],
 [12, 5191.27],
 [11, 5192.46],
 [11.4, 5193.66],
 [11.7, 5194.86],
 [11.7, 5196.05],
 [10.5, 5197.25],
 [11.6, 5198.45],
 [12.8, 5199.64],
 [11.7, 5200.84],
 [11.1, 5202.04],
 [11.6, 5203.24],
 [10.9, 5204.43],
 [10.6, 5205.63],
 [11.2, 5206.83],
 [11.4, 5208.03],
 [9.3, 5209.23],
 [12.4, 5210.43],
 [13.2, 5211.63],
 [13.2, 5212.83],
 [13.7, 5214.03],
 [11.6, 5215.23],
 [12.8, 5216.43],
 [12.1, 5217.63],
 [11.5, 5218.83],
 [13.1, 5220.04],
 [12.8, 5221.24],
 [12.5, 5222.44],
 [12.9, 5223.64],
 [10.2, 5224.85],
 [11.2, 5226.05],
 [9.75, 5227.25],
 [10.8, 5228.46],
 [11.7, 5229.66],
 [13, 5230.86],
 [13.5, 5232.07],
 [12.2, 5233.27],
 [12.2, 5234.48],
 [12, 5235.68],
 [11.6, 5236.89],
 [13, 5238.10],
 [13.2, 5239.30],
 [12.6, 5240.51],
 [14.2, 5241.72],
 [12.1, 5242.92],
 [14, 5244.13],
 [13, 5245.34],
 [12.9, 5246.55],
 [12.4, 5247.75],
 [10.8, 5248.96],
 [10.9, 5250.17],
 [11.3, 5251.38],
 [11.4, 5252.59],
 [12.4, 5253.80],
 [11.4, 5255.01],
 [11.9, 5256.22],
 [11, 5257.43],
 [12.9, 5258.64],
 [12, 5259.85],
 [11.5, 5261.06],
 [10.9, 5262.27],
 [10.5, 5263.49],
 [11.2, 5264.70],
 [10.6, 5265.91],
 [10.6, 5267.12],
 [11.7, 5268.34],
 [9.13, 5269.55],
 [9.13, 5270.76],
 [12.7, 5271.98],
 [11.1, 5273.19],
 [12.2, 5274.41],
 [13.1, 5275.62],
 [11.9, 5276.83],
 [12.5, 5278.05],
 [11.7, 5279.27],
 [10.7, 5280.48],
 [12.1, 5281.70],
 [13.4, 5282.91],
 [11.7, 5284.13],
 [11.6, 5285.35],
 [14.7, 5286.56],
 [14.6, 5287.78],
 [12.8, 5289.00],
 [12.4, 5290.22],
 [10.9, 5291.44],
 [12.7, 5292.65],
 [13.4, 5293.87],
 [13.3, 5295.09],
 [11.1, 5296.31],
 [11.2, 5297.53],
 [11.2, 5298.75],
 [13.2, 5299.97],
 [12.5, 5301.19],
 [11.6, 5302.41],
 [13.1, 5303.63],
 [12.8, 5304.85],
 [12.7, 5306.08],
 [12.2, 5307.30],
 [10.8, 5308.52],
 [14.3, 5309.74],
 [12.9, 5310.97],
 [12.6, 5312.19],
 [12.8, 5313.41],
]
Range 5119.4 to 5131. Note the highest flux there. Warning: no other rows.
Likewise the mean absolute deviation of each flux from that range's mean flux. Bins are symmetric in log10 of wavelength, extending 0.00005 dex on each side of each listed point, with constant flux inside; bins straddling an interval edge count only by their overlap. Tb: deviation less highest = -12.3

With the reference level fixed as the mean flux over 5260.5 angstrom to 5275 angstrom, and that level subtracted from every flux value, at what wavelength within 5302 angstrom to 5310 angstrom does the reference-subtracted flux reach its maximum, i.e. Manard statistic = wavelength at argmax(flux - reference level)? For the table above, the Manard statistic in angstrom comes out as 5309.74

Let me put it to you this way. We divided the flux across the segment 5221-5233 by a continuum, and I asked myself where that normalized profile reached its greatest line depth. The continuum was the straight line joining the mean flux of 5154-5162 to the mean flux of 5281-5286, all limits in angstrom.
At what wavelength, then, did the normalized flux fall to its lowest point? 5227.25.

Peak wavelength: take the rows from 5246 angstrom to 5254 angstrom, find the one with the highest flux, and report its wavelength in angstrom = 5246.55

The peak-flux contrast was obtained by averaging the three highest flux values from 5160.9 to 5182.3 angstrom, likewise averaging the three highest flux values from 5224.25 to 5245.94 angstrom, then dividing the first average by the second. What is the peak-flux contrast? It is 0.95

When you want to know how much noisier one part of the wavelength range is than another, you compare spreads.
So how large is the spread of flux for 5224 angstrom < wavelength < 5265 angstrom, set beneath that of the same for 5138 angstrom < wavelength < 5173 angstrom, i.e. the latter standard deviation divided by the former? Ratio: 1.13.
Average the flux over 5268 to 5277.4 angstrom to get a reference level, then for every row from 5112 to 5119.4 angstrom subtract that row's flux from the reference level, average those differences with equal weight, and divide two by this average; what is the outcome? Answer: -1.3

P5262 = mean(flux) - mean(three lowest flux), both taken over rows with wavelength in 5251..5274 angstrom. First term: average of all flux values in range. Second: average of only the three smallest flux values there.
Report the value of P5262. 1.6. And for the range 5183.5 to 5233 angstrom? 3.4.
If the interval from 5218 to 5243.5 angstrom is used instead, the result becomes 1.9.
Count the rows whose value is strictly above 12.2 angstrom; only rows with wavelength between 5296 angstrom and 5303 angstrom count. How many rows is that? 2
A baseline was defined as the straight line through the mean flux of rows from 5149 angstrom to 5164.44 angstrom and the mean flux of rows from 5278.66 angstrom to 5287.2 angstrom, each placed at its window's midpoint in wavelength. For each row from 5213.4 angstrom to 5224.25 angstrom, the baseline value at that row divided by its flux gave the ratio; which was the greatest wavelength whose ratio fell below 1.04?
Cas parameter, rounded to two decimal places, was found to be 5223.64 angstrom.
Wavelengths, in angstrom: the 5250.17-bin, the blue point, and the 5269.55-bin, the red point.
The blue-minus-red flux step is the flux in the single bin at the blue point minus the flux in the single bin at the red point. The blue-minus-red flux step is 1.8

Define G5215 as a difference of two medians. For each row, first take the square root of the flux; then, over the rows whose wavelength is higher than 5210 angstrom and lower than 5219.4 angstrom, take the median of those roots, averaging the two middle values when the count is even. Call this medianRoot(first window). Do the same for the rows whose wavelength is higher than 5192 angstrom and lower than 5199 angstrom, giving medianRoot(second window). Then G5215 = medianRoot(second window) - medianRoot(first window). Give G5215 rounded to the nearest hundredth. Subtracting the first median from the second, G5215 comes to -0.16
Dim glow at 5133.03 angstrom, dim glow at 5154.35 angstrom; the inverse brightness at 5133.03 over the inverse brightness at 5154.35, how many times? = 1.06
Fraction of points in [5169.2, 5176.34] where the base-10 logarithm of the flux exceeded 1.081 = 0.2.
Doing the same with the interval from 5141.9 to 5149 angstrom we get 0.5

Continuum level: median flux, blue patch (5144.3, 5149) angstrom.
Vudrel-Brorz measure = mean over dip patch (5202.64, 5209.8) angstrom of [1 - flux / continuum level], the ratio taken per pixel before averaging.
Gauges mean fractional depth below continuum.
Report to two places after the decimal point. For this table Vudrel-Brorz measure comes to 0.11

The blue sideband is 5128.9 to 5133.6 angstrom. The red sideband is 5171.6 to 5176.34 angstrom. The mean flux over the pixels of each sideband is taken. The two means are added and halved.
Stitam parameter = 11.0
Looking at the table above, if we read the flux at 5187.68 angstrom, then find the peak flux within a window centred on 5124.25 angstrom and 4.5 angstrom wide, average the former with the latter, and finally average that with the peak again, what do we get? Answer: 12.4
